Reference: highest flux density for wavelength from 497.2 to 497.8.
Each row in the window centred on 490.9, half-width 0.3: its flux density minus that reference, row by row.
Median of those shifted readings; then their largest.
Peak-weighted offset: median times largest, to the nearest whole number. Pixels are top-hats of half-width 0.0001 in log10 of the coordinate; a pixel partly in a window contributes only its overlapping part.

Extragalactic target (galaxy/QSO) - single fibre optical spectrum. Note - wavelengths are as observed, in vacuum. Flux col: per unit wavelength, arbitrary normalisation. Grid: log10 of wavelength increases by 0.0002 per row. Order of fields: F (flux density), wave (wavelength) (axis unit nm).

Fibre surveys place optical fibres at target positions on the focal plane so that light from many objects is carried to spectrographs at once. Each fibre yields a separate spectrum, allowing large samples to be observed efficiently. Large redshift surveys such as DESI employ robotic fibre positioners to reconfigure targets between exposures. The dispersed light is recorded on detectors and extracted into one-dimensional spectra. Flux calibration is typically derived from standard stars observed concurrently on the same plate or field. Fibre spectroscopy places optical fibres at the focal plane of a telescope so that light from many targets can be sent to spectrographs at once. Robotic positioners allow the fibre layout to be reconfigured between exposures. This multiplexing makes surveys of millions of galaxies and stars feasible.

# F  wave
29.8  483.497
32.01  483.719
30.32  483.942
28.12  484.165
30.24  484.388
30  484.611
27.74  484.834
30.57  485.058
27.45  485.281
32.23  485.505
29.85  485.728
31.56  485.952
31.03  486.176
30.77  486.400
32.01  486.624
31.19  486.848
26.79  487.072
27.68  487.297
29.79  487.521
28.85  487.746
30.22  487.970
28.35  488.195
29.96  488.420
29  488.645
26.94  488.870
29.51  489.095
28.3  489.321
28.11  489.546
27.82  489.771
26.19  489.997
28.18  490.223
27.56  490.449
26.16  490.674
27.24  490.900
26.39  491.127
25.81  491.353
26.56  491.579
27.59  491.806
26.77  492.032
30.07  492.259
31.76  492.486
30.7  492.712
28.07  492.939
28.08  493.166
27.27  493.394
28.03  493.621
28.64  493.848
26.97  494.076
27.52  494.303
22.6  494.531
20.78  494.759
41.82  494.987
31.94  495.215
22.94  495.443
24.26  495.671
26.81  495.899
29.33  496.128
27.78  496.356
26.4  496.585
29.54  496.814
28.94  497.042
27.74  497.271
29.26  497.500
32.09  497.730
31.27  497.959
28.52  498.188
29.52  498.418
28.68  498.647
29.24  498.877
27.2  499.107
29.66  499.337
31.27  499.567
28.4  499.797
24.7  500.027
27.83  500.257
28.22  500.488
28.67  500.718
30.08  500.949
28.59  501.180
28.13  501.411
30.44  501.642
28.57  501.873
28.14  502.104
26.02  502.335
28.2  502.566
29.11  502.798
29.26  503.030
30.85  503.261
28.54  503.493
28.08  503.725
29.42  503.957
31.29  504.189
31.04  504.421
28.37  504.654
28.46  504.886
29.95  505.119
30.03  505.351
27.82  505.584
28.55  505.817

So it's 28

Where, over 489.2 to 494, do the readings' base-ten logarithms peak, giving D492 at 492.486 nm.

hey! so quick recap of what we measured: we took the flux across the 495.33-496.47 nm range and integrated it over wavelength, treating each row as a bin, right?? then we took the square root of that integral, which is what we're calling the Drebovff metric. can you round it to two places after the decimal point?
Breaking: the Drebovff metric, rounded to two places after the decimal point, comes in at 5.47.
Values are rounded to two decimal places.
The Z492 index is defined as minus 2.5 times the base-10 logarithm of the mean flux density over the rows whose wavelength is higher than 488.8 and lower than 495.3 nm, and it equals -3.62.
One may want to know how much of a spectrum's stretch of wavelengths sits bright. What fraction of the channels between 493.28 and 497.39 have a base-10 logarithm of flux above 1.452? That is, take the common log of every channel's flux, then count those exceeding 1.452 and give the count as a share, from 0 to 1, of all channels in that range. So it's 0.3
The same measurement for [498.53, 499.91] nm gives 0.8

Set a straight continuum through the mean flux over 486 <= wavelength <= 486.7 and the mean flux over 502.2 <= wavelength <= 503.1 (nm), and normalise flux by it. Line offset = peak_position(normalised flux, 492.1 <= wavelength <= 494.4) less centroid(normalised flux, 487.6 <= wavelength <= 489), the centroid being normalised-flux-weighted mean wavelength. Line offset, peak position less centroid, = 4.18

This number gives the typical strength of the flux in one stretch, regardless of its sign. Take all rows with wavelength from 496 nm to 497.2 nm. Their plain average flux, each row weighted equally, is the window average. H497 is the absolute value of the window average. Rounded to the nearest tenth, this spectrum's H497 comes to 28.4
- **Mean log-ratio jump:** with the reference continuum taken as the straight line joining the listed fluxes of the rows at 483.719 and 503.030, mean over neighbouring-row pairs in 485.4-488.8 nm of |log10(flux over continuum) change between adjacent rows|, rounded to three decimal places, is 0.022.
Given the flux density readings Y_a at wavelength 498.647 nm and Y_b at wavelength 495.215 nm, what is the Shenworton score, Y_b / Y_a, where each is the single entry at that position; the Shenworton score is 1.11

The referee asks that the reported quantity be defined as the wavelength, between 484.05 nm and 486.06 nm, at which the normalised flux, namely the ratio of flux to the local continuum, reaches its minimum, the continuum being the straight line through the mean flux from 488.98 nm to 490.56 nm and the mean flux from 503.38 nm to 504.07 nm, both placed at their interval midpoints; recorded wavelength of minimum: 485.281 nm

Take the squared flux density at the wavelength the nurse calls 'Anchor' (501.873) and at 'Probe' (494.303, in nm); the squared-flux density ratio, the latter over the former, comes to 0.93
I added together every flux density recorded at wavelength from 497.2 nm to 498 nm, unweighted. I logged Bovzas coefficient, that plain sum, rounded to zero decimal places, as 120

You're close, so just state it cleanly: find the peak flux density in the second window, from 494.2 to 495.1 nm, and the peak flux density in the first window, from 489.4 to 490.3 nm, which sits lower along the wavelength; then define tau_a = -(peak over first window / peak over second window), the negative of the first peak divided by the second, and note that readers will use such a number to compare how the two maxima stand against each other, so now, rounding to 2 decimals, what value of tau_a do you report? -0.67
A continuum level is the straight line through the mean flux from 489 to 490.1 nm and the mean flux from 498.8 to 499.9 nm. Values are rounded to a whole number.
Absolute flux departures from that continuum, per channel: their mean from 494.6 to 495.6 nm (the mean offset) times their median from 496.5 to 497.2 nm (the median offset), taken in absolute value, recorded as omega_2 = 5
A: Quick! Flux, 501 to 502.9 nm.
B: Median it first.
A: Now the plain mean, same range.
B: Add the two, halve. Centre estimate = 28.4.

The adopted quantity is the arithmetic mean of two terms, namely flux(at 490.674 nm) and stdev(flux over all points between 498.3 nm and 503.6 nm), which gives 13.8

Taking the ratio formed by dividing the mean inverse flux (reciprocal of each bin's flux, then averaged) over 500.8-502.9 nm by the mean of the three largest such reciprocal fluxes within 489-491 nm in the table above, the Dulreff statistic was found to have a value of 0.93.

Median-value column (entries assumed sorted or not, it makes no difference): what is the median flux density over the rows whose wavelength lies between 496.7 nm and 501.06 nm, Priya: 28.9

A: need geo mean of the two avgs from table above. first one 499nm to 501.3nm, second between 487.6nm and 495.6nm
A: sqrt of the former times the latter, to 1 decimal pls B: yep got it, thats 28.3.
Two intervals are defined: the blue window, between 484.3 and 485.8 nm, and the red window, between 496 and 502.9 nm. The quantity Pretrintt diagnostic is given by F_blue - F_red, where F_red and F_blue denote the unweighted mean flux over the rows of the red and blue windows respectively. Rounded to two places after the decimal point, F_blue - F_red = 1.01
